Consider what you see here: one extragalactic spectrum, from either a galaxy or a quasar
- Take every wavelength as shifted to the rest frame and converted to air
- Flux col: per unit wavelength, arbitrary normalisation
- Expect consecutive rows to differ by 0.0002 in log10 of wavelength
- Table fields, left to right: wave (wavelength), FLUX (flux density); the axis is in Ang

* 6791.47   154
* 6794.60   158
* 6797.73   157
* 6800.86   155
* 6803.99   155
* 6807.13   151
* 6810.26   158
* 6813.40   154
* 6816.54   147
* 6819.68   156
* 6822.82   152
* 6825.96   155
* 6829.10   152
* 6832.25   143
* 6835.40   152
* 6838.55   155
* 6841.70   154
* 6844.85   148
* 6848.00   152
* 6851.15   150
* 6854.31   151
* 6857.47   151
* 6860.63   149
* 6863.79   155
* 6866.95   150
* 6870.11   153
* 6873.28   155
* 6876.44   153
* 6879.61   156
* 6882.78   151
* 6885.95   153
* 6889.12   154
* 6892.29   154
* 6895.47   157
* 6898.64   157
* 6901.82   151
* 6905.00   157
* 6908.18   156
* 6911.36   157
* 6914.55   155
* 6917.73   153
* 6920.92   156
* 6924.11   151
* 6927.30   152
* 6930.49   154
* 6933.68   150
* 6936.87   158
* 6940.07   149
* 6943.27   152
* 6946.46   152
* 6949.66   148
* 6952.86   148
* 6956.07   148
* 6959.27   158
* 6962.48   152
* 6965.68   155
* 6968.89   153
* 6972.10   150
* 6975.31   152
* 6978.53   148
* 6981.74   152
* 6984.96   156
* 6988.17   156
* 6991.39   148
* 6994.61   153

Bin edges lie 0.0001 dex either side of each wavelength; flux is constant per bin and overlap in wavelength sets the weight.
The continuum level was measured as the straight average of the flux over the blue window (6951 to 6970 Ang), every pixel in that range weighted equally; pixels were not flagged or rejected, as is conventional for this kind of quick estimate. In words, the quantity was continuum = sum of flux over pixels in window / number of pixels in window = 152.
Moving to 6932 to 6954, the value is 151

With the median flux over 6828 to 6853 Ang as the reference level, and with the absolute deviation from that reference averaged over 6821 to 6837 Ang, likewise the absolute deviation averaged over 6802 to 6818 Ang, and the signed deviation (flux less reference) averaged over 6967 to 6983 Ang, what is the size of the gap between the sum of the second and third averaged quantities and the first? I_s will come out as 0.0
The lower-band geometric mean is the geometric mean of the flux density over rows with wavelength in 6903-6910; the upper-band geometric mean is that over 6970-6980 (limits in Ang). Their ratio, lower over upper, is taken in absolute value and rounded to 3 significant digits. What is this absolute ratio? 1.04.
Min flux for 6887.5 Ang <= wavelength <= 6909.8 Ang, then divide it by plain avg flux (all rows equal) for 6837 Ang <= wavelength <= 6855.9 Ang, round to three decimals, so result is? 0.996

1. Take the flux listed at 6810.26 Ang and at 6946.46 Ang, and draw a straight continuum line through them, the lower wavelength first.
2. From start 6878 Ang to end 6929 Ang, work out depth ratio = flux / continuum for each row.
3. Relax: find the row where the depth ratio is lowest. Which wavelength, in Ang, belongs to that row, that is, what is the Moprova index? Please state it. 6882.78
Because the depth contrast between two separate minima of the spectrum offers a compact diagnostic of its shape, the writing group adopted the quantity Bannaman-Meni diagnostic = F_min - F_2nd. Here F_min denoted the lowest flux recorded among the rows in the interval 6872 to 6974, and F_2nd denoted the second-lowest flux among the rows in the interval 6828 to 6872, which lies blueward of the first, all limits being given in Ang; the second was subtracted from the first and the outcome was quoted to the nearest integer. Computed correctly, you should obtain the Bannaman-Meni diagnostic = 0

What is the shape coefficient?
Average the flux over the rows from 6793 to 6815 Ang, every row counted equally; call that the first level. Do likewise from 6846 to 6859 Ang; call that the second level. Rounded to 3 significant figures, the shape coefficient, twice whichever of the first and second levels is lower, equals 302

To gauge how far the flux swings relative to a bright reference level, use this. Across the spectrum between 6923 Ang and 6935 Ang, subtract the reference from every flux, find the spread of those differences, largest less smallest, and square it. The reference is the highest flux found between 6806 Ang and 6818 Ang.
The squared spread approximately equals 16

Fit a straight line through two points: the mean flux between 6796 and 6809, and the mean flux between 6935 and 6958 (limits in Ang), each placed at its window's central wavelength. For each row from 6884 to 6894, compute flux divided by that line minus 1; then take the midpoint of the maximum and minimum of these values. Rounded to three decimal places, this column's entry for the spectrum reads 0.008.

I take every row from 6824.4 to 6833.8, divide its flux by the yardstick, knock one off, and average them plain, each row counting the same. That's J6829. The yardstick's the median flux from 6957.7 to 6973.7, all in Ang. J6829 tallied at -0.02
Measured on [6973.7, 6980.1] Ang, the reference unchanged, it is -0.02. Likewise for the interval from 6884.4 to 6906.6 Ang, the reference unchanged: 0.01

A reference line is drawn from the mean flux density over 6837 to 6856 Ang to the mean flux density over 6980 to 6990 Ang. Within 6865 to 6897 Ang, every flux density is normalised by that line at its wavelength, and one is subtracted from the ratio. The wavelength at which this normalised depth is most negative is 6866.95 Ang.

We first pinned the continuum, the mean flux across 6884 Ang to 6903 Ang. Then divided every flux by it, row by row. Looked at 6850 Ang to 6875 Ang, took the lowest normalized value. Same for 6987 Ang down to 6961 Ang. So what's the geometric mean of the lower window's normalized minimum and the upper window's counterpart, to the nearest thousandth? 0.962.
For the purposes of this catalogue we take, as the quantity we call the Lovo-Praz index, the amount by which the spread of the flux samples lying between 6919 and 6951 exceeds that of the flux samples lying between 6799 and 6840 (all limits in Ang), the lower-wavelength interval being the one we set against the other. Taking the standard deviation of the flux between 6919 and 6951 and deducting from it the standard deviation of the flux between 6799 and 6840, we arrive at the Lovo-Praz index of -0.9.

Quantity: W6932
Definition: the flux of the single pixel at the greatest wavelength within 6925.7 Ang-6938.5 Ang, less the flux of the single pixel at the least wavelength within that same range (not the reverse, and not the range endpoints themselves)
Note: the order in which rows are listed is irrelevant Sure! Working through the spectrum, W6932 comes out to 6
